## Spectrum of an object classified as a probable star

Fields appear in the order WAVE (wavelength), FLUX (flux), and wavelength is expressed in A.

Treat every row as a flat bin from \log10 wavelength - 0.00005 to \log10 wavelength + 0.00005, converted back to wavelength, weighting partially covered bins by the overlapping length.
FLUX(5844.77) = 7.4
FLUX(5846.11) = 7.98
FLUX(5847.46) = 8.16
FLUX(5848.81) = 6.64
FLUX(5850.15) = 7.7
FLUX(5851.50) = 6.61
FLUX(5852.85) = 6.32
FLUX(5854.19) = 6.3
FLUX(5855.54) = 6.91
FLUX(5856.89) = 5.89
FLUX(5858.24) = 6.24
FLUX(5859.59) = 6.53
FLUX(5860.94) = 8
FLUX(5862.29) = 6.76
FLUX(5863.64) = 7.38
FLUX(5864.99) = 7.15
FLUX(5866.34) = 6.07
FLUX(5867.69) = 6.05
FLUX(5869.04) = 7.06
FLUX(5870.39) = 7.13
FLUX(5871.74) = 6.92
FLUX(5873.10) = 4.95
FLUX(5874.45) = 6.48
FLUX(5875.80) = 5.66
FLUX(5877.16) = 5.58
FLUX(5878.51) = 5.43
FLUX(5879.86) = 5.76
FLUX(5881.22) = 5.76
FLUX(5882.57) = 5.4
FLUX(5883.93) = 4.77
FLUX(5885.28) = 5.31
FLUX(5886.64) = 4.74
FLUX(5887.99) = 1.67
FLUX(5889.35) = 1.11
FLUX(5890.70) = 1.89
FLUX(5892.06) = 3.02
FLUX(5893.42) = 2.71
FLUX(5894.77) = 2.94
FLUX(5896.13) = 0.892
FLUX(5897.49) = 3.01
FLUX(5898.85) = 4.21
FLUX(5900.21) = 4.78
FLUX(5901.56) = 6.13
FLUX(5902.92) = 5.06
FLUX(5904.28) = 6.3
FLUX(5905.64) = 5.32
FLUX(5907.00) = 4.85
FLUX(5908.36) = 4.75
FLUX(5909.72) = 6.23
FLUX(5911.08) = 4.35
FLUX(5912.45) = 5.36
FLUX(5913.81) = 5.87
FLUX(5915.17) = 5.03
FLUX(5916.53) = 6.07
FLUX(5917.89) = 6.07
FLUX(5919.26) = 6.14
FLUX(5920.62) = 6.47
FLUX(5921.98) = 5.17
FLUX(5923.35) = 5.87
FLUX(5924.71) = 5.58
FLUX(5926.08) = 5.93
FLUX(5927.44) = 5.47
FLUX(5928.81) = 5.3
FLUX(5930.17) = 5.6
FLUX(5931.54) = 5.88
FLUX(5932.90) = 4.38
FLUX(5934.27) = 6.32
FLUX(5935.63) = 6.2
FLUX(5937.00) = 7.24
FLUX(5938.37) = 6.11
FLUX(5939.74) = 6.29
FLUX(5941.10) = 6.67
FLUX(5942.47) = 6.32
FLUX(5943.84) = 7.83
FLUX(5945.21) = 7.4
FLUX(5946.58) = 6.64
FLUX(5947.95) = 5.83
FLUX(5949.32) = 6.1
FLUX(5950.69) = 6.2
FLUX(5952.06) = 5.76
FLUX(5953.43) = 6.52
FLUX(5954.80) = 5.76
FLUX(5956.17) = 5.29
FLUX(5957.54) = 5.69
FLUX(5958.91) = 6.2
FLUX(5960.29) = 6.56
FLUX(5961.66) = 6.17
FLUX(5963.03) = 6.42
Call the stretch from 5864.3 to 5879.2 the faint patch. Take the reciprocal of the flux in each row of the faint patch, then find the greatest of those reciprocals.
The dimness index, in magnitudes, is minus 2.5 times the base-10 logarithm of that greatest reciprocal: 1.7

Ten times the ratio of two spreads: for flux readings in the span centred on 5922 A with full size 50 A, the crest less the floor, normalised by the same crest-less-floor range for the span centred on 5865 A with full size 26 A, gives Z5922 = 15.8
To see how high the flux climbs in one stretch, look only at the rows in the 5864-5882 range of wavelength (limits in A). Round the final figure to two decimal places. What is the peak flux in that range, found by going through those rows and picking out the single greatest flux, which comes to 7.15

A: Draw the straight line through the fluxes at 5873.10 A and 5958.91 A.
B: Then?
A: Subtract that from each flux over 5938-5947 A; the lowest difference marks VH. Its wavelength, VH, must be 5938.37 A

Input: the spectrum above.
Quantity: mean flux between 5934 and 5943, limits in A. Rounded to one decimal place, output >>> 6.5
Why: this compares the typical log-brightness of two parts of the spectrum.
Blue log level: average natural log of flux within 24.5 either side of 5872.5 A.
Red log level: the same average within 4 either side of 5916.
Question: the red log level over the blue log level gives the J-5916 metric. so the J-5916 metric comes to 1.10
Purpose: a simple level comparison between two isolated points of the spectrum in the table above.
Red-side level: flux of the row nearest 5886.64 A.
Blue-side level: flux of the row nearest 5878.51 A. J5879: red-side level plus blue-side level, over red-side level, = 2.15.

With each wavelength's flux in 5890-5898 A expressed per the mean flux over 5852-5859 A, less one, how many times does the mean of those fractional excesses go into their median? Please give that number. 0.9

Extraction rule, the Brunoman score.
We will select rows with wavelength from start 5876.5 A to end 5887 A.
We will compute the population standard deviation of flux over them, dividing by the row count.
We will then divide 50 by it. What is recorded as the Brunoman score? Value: 134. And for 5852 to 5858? 138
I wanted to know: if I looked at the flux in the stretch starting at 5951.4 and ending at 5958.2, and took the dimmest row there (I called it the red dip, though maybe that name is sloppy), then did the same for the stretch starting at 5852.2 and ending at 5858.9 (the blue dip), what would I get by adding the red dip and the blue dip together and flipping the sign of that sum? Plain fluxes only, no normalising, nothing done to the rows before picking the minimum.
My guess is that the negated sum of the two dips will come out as -11.2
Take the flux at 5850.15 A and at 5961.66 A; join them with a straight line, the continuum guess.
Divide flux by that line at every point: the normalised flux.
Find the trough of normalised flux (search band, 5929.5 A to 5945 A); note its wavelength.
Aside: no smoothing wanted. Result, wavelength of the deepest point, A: 5932.90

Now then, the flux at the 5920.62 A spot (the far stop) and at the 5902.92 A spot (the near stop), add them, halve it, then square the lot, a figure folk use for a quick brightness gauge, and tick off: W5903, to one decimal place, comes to 33.2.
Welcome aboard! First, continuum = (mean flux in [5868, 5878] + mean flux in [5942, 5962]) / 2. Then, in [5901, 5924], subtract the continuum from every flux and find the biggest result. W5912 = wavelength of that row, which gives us 5920.62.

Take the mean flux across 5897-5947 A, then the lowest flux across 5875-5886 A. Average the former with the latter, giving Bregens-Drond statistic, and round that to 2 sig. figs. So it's 5.3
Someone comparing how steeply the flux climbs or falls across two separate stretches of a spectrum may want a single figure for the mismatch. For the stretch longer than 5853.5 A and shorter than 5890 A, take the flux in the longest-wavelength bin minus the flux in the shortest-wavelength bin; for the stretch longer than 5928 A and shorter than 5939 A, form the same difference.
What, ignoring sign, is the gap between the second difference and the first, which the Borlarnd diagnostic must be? 6.0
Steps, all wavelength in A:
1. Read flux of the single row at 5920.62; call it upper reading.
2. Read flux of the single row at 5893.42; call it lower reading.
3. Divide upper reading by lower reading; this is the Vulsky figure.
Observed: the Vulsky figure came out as 2.4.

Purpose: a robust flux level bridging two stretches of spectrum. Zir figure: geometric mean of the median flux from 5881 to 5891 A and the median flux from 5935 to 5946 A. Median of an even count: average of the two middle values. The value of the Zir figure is 5.6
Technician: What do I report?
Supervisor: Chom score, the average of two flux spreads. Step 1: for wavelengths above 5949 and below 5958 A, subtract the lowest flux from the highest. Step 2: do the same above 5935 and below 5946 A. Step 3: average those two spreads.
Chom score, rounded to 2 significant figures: 1.5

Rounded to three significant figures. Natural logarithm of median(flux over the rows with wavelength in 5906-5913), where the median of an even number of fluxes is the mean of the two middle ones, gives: 1.58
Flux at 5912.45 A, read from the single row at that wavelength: 5.36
